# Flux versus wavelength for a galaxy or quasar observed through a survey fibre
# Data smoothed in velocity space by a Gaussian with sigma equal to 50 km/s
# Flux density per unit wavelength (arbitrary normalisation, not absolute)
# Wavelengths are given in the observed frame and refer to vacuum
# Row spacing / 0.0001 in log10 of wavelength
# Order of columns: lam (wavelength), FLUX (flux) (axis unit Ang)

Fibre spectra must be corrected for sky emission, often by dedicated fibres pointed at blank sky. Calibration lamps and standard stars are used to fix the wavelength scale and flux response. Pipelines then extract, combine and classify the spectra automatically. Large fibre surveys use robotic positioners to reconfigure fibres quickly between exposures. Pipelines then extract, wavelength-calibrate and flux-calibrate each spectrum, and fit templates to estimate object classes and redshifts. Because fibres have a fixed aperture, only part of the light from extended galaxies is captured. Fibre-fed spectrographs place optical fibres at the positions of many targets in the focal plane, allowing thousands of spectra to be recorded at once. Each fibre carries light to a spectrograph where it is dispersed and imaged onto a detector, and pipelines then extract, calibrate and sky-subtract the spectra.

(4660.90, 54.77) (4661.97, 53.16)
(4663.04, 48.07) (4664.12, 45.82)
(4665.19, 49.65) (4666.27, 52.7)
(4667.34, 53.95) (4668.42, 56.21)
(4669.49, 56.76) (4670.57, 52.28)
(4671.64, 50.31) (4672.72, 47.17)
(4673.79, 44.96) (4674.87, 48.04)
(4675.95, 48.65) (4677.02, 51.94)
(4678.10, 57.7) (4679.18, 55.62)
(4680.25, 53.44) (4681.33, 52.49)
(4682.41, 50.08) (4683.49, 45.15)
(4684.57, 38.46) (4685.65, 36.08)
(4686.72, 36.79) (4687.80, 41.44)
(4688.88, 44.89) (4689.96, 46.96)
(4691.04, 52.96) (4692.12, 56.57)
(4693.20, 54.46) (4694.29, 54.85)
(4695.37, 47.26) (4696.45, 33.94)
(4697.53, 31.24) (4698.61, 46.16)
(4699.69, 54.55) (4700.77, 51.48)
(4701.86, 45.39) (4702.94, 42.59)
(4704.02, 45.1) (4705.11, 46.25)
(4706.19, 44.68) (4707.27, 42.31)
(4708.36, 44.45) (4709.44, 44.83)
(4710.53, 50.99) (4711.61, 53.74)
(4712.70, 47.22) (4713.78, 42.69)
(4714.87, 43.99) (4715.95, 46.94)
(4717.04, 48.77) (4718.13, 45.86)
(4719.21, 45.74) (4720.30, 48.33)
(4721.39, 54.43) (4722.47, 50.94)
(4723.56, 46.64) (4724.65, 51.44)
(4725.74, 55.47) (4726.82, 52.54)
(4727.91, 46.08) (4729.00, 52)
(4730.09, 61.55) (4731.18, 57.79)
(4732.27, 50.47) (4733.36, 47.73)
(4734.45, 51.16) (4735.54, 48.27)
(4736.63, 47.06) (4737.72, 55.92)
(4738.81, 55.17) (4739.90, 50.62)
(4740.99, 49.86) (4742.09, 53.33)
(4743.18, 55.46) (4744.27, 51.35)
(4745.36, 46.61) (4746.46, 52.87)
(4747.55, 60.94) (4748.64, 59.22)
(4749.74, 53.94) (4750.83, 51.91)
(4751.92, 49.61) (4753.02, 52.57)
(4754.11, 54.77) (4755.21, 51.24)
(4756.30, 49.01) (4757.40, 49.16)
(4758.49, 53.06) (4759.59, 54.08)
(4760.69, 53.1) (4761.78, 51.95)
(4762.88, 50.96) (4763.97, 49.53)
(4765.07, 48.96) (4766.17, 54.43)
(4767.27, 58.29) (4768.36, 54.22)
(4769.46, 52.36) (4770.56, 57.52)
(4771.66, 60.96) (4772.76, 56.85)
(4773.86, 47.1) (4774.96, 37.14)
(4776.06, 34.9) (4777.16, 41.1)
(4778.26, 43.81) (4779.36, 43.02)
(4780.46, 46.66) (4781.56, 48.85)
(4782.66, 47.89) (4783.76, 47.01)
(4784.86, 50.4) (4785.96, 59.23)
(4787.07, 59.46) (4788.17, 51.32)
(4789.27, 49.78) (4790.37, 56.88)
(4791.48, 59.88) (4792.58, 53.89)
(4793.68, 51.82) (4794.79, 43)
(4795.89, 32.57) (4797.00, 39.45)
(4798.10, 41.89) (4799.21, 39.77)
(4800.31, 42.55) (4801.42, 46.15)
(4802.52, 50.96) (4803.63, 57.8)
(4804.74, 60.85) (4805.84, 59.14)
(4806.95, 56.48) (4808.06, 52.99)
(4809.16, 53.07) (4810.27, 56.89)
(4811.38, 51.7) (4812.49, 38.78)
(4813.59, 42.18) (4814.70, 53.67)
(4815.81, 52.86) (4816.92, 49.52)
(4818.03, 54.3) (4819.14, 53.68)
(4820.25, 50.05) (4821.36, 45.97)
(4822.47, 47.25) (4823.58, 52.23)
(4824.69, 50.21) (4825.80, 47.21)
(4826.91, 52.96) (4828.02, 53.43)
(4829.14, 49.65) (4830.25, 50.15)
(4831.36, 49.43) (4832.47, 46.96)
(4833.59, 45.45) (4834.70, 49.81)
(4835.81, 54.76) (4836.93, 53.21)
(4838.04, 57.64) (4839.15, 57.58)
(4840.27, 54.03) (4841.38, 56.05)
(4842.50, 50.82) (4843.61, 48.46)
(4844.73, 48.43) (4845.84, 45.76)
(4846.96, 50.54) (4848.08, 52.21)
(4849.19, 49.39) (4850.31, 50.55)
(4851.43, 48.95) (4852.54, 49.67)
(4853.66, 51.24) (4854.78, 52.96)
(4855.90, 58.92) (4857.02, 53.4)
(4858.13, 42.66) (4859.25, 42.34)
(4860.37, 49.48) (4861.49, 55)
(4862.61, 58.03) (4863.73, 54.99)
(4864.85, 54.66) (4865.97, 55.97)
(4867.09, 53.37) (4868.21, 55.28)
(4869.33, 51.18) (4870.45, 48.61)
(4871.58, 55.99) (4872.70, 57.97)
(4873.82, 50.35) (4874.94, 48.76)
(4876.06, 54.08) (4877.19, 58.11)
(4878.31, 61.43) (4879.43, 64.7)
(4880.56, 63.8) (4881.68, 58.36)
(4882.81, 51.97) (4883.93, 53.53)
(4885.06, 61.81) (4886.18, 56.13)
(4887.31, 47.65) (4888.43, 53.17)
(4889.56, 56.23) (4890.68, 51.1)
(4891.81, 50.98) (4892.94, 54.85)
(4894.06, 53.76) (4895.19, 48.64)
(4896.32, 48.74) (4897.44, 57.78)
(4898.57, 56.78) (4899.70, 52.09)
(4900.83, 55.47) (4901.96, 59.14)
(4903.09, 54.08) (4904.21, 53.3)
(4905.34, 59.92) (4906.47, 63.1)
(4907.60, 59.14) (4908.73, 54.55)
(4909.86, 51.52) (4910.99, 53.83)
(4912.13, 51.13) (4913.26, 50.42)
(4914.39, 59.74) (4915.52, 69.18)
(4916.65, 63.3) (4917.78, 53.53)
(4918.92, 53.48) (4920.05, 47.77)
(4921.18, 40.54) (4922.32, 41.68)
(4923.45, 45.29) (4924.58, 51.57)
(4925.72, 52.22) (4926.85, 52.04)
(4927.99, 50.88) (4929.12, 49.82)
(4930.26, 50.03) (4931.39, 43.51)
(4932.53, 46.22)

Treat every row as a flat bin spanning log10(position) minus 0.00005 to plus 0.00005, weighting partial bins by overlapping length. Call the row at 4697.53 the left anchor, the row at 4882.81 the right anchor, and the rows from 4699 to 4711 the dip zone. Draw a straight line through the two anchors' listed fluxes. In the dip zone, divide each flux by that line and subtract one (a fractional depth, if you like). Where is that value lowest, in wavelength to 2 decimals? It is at 4707.27 Ang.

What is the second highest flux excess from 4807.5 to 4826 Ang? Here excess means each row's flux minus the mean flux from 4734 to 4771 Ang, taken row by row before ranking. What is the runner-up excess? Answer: 1.7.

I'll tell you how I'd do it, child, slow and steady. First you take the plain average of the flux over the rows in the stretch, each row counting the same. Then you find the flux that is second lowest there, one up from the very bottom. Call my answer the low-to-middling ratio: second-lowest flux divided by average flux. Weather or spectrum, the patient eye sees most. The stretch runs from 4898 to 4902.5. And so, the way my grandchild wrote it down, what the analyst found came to 0.99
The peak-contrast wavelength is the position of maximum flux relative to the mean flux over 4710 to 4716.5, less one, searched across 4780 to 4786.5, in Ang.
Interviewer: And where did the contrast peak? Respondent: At 4785.96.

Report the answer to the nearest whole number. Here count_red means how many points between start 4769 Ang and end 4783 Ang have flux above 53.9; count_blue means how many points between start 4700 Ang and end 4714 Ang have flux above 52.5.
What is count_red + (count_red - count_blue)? 5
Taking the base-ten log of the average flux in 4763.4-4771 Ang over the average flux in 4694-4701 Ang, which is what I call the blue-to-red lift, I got 0.07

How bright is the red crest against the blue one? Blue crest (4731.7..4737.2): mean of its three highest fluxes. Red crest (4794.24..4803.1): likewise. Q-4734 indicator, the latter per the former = 0.93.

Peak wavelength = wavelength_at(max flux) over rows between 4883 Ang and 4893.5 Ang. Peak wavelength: 4885.06 Ang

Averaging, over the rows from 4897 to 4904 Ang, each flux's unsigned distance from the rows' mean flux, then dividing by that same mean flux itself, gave 0.036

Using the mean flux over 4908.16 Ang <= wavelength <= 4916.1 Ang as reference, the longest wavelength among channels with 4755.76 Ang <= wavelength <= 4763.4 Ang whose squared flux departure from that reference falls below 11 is 4760.69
